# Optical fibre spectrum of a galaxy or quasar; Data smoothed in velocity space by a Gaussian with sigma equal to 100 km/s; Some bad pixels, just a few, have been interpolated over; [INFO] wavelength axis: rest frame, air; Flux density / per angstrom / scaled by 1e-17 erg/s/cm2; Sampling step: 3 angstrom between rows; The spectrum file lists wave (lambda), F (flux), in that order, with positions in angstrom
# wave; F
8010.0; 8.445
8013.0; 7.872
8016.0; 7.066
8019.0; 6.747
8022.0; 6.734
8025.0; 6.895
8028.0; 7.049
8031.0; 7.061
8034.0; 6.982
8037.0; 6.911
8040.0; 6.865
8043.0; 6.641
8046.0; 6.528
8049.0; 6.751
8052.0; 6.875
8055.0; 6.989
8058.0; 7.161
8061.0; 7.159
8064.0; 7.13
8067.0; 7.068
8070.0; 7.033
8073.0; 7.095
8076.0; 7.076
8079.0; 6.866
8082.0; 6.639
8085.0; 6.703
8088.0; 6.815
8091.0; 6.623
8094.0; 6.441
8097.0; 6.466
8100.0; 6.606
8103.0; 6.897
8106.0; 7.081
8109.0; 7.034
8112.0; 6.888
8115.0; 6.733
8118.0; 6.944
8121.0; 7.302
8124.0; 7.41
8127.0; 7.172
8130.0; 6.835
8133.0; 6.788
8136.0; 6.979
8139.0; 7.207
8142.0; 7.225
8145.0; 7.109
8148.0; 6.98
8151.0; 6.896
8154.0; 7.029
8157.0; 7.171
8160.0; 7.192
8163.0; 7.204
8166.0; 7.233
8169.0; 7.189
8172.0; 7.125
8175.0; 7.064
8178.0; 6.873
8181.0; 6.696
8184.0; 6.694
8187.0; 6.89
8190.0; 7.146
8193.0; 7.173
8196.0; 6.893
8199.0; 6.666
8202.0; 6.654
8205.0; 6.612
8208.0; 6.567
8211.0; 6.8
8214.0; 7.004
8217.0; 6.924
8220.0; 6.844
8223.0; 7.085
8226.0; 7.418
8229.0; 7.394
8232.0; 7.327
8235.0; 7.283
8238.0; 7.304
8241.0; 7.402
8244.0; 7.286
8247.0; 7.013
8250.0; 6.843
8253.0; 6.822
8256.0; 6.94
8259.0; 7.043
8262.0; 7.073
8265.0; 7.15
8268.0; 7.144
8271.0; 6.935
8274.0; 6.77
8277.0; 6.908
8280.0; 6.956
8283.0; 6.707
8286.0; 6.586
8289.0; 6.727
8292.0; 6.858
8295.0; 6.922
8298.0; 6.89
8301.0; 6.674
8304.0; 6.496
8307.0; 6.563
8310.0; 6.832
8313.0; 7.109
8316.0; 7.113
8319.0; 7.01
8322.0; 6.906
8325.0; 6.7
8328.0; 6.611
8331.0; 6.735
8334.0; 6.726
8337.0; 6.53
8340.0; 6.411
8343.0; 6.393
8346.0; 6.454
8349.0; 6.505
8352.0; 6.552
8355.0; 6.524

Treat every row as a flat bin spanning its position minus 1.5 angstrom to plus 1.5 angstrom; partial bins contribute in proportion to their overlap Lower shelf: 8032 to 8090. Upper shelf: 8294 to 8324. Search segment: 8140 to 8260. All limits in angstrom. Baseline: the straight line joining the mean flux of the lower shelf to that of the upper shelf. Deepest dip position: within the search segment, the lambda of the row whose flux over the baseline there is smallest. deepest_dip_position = 8208.0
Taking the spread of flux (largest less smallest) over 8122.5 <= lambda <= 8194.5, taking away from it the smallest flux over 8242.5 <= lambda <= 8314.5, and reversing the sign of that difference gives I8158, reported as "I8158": 5.8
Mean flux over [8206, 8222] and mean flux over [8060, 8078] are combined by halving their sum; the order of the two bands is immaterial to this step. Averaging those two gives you 6.96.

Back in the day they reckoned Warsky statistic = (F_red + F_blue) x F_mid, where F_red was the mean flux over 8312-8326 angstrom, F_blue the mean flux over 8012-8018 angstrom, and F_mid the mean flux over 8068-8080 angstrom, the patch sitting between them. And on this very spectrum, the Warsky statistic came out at 101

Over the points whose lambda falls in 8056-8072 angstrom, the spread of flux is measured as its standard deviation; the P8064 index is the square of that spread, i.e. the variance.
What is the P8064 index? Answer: 0.003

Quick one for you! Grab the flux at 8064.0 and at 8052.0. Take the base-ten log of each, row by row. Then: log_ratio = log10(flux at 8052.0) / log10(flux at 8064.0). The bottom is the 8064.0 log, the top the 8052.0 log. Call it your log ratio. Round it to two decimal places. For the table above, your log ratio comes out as 0.98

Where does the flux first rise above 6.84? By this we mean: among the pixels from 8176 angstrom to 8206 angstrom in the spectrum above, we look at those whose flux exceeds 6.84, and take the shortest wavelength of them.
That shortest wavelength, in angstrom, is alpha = 8178.0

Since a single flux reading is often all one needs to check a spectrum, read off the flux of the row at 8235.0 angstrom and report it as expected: 7.283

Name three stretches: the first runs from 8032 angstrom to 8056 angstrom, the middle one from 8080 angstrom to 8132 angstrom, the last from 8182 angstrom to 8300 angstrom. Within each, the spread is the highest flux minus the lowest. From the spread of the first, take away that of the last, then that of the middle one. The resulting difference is -1.4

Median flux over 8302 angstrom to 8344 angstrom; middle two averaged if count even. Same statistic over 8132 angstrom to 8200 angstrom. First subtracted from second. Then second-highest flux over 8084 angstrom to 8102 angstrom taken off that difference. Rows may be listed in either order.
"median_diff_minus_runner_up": -6.35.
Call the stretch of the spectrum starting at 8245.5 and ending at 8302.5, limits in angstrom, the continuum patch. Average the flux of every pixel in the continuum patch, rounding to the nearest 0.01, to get 6.89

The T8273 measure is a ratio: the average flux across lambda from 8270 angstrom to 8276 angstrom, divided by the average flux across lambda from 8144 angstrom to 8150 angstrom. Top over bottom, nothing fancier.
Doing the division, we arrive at 0.97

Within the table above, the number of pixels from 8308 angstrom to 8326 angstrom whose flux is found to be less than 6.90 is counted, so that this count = 2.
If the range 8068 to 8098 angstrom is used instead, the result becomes 7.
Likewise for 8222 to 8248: 0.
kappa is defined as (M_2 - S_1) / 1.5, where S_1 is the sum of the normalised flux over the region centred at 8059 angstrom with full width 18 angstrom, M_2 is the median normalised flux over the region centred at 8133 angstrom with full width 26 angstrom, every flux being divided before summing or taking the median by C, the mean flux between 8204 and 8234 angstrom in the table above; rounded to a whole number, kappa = -3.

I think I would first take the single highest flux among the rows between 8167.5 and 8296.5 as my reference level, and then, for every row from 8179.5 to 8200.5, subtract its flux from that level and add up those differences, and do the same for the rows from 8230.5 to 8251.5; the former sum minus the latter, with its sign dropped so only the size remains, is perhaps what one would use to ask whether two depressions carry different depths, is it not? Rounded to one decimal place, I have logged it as 2.3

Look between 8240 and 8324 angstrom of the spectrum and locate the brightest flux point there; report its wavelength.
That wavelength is 8241.0 angstrom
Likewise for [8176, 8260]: 8226.0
